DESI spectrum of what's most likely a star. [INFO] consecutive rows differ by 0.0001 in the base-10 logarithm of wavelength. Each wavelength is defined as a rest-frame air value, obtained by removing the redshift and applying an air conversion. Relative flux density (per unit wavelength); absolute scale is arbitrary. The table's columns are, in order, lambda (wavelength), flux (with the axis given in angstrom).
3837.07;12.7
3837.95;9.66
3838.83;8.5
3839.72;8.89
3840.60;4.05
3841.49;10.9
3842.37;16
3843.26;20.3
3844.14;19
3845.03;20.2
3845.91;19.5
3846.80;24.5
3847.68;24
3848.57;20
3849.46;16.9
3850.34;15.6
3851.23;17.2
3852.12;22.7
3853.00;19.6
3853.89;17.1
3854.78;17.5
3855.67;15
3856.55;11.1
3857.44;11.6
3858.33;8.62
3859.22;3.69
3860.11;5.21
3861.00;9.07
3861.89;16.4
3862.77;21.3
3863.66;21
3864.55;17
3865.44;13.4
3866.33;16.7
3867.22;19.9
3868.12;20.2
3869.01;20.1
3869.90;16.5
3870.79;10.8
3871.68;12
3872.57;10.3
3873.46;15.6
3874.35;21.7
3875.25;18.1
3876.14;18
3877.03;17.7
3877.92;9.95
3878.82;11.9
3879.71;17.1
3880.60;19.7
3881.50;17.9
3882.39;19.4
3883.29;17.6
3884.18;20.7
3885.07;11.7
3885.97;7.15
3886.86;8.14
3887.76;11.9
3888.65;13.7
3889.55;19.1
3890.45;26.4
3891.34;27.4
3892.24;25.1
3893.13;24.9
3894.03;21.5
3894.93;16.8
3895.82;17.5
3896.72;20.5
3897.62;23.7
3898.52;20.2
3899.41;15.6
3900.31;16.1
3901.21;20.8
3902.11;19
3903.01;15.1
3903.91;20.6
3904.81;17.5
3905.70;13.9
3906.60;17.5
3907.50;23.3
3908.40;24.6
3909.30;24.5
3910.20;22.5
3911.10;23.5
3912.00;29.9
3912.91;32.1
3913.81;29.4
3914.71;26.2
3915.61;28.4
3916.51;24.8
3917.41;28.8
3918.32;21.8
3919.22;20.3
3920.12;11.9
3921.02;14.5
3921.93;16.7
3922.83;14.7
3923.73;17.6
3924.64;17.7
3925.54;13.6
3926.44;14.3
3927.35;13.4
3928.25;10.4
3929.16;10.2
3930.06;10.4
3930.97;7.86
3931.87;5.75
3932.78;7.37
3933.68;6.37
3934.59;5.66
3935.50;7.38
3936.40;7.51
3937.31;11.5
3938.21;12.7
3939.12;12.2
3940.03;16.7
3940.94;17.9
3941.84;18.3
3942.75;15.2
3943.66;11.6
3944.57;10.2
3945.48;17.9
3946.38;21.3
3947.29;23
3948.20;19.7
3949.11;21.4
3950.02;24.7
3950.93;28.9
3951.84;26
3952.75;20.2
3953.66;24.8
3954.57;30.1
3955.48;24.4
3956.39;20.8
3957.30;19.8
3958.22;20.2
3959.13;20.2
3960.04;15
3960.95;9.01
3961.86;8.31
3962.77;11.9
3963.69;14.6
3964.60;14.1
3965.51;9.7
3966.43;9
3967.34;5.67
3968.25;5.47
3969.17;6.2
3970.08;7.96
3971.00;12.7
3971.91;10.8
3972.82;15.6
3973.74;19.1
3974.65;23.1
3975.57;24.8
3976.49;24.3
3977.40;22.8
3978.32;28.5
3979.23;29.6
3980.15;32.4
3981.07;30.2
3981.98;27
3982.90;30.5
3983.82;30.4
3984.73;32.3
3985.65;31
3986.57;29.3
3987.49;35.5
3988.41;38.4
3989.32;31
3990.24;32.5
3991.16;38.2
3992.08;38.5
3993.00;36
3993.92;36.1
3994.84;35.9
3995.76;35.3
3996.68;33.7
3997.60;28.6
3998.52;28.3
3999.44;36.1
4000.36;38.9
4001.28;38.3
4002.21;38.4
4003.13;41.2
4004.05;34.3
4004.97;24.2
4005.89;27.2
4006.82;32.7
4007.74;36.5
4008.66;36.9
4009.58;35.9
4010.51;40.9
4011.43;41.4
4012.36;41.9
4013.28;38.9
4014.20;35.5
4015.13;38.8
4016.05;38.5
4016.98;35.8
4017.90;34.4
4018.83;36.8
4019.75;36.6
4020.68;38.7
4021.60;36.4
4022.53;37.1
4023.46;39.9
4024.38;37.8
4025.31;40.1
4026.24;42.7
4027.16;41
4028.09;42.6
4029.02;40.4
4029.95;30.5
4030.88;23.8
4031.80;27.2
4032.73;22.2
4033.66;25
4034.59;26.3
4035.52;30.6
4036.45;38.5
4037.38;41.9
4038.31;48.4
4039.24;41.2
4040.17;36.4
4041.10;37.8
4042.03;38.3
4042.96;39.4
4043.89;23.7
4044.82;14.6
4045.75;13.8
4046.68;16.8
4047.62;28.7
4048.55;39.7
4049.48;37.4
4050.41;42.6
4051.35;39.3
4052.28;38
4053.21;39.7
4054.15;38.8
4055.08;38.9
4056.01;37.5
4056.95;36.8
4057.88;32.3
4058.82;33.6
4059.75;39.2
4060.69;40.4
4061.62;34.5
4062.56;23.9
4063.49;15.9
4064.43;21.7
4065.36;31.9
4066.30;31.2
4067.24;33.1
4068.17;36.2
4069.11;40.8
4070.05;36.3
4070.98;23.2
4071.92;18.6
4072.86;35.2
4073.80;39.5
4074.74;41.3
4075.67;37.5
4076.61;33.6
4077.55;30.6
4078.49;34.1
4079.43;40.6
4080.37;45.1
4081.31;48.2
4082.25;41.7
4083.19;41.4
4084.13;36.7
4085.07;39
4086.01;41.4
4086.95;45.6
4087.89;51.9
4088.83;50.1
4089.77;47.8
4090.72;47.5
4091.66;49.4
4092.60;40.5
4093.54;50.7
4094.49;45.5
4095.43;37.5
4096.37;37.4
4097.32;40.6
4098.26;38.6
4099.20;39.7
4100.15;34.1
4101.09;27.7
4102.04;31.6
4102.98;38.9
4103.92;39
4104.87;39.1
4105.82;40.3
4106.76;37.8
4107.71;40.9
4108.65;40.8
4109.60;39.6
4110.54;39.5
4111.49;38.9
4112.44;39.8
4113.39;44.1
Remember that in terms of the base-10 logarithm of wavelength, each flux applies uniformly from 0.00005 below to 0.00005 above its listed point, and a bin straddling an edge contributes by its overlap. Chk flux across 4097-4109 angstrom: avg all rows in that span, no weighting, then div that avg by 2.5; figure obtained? 15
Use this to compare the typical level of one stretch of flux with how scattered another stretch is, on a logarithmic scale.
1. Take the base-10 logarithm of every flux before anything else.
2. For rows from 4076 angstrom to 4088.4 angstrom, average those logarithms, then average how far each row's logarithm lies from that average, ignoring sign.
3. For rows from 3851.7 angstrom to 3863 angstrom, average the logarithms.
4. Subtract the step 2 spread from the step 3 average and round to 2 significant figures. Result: 1.0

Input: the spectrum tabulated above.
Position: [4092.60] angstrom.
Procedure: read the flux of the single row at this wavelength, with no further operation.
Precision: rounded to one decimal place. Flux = 40.5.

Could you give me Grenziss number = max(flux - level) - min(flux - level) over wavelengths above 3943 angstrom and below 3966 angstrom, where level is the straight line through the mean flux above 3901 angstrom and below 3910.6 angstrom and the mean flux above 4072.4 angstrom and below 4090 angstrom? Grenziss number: 23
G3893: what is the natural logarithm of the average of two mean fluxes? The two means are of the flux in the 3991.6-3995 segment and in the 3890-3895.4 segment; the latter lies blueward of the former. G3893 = 3.41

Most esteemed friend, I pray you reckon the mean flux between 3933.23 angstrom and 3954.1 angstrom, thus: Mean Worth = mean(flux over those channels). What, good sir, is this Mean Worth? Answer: 17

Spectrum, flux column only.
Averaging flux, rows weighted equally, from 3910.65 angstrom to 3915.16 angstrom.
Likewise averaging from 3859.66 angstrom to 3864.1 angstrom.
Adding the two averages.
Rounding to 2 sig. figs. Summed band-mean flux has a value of 43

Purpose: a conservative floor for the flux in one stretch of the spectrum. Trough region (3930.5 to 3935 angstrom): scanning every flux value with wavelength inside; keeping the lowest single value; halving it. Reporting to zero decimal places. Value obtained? 3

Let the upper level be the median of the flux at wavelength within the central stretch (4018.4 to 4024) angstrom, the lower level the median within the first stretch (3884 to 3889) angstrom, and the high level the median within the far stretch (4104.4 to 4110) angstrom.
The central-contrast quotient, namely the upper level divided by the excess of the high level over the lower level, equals 1.3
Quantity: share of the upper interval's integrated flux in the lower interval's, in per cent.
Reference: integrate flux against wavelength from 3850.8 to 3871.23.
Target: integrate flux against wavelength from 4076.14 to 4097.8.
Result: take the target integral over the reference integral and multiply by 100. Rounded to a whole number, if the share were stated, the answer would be 294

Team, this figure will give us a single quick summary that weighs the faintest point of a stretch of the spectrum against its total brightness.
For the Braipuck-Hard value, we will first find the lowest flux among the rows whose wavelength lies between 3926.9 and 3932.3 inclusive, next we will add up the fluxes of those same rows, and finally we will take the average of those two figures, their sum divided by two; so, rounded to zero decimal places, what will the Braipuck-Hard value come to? 32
